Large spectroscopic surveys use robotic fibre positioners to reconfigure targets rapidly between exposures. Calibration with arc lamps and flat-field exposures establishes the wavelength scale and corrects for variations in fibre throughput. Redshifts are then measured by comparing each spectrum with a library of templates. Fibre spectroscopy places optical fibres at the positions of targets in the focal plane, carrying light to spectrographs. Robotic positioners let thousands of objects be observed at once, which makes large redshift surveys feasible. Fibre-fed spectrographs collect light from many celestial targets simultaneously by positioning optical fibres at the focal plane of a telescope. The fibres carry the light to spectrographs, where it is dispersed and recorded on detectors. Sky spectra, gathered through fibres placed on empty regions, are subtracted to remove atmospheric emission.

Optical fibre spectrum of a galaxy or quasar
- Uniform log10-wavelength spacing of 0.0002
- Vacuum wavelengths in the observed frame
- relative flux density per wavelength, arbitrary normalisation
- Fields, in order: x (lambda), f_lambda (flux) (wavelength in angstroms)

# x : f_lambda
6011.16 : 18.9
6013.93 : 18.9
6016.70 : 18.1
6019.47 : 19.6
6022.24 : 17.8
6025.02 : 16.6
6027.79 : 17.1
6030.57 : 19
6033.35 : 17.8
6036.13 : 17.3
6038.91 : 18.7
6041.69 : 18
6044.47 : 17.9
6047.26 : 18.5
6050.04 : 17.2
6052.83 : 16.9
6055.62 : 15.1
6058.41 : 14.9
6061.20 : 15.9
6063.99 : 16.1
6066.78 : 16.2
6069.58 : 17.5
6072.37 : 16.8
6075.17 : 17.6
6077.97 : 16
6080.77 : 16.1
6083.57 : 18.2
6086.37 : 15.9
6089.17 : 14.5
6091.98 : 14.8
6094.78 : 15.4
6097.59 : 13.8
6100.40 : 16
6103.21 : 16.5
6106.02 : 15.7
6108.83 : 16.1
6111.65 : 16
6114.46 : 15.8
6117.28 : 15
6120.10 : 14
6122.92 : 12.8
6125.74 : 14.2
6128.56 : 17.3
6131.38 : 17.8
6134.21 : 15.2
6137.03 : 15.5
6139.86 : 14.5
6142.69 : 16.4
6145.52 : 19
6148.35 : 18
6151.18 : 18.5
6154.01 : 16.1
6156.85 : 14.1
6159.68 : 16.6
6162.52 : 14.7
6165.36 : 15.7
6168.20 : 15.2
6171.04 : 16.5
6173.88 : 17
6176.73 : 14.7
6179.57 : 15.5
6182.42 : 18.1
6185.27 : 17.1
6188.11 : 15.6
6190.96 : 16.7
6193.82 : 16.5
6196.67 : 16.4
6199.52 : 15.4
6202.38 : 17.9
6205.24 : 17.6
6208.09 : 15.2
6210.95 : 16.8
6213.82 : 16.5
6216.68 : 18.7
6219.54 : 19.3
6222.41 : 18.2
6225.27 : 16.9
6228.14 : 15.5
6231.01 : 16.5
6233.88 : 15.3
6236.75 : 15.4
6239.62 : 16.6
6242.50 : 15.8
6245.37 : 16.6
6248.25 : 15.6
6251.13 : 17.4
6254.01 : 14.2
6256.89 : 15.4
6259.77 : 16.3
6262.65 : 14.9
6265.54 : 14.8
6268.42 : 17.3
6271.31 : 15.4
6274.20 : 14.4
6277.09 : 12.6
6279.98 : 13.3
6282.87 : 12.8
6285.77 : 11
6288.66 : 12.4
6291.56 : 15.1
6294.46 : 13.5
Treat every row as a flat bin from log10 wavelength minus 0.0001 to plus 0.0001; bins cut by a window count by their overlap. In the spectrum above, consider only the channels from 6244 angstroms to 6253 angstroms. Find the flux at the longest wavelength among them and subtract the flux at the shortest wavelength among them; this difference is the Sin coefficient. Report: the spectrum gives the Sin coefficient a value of 0.8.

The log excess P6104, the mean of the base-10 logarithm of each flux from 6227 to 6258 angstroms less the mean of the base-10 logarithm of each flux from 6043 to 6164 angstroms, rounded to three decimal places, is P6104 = -0.005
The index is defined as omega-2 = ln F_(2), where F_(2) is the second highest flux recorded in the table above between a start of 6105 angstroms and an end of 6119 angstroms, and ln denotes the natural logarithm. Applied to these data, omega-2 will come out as 2.77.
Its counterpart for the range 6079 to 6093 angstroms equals 2.78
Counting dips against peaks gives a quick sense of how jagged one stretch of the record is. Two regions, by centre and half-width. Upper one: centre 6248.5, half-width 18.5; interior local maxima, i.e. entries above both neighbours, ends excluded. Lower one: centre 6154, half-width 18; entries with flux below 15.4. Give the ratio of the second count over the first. 1.0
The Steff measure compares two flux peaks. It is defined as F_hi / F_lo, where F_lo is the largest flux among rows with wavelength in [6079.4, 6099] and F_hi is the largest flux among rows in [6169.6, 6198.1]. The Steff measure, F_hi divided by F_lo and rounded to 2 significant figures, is 0.99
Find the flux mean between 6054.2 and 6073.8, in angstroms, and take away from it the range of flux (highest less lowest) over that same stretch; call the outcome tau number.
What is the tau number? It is 13.5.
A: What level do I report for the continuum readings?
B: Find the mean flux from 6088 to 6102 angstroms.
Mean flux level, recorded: 14.9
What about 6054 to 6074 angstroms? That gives 16.1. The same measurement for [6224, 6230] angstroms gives 16.2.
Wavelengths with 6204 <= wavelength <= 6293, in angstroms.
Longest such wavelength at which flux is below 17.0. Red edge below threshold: 6291.56 angstroms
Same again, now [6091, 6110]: 6108.83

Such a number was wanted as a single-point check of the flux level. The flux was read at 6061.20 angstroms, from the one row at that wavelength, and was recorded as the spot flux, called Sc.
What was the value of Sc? 15.9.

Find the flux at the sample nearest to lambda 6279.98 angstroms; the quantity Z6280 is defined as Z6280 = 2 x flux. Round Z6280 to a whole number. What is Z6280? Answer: 27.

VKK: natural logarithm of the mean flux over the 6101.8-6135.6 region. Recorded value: 2.74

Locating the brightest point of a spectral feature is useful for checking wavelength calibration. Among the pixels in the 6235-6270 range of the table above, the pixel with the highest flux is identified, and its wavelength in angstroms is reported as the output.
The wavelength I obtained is 6251.13 angstroms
